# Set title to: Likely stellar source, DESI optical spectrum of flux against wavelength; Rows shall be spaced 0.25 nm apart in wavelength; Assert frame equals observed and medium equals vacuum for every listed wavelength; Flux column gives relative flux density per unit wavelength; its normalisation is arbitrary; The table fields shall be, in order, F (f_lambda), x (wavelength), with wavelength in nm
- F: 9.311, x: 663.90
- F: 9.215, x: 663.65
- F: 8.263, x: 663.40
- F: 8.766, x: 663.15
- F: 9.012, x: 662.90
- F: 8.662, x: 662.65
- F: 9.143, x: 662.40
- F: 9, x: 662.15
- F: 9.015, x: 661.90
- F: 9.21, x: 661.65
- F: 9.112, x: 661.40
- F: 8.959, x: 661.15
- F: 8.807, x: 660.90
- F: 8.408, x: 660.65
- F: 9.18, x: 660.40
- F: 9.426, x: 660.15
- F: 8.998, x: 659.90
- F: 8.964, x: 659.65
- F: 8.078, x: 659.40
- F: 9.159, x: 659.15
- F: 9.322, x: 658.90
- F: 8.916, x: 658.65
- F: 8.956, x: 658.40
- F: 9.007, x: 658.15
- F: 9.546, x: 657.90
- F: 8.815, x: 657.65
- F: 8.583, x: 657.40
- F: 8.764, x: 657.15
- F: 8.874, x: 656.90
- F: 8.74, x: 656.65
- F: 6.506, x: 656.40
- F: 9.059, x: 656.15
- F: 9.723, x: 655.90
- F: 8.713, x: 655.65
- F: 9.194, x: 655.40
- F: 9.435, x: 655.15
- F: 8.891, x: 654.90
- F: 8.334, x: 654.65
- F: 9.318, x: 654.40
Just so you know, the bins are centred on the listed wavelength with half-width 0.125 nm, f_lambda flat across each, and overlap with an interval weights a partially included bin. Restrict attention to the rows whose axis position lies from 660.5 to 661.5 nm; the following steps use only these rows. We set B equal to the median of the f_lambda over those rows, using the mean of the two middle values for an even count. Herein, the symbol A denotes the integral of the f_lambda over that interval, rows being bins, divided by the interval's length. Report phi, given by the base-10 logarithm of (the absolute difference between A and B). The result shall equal -1.2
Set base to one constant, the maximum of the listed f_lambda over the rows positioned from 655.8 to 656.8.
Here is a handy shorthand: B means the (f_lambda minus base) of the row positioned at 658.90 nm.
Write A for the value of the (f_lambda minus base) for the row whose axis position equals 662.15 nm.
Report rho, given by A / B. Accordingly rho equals 1.80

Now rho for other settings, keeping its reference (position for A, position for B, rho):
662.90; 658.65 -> 0.88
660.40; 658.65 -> 0.67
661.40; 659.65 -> 0.81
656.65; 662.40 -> 1.69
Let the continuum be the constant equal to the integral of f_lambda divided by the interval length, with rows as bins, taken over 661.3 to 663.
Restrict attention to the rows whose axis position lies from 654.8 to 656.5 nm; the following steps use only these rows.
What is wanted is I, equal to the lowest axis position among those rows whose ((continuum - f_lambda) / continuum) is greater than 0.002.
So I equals 654.90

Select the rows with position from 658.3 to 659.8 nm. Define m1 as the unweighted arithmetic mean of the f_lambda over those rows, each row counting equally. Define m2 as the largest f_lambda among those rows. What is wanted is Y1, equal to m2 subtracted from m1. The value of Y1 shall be -0.42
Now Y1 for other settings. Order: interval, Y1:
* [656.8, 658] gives -0.63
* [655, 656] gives -0.46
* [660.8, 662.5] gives -0.17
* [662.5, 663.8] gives -0.43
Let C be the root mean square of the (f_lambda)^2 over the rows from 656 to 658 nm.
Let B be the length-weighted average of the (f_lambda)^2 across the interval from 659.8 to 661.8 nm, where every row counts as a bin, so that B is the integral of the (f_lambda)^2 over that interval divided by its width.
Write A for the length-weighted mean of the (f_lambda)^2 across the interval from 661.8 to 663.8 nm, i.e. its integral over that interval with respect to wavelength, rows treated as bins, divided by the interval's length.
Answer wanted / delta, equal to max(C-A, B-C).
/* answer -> 5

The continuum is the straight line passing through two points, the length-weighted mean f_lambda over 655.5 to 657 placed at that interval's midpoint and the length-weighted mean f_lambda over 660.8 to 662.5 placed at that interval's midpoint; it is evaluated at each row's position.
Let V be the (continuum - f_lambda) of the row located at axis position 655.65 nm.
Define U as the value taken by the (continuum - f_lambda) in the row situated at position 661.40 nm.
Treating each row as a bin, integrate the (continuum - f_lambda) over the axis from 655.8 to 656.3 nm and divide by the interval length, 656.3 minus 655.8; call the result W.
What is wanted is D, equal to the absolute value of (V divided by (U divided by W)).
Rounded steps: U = -0.1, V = -0.15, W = -0.6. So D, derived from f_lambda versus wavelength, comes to 1.0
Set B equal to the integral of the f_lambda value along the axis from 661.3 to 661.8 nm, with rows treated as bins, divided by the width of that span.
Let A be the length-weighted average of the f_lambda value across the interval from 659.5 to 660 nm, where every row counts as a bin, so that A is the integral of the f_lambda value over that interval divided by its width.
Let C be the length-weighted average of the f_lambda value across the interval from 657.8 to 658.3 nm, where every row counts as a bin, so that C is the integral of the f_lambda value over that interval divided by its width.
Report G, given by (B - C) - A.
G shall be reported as -9.03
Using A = 8.9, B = 9.2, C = 9.25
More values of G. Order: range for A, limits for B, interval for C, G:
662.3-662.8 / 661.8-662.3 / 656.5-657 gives -8.57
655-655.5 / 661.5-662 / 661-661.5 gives -9.20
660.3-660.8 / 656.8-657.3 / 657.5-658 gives -9.10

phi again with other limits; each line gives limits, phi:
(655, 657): -0.7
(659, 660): -0.8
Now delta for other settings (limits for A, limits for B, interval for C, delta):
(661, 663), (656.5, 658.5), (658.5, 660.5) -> 0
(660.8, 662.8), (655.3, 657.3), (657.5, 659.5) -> 0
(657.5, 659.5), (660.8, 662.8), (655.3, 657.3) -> 3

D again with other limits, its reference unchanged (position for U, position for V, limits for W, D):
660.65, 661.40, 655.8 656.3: 0.1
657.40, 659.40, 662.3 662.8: 1.4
